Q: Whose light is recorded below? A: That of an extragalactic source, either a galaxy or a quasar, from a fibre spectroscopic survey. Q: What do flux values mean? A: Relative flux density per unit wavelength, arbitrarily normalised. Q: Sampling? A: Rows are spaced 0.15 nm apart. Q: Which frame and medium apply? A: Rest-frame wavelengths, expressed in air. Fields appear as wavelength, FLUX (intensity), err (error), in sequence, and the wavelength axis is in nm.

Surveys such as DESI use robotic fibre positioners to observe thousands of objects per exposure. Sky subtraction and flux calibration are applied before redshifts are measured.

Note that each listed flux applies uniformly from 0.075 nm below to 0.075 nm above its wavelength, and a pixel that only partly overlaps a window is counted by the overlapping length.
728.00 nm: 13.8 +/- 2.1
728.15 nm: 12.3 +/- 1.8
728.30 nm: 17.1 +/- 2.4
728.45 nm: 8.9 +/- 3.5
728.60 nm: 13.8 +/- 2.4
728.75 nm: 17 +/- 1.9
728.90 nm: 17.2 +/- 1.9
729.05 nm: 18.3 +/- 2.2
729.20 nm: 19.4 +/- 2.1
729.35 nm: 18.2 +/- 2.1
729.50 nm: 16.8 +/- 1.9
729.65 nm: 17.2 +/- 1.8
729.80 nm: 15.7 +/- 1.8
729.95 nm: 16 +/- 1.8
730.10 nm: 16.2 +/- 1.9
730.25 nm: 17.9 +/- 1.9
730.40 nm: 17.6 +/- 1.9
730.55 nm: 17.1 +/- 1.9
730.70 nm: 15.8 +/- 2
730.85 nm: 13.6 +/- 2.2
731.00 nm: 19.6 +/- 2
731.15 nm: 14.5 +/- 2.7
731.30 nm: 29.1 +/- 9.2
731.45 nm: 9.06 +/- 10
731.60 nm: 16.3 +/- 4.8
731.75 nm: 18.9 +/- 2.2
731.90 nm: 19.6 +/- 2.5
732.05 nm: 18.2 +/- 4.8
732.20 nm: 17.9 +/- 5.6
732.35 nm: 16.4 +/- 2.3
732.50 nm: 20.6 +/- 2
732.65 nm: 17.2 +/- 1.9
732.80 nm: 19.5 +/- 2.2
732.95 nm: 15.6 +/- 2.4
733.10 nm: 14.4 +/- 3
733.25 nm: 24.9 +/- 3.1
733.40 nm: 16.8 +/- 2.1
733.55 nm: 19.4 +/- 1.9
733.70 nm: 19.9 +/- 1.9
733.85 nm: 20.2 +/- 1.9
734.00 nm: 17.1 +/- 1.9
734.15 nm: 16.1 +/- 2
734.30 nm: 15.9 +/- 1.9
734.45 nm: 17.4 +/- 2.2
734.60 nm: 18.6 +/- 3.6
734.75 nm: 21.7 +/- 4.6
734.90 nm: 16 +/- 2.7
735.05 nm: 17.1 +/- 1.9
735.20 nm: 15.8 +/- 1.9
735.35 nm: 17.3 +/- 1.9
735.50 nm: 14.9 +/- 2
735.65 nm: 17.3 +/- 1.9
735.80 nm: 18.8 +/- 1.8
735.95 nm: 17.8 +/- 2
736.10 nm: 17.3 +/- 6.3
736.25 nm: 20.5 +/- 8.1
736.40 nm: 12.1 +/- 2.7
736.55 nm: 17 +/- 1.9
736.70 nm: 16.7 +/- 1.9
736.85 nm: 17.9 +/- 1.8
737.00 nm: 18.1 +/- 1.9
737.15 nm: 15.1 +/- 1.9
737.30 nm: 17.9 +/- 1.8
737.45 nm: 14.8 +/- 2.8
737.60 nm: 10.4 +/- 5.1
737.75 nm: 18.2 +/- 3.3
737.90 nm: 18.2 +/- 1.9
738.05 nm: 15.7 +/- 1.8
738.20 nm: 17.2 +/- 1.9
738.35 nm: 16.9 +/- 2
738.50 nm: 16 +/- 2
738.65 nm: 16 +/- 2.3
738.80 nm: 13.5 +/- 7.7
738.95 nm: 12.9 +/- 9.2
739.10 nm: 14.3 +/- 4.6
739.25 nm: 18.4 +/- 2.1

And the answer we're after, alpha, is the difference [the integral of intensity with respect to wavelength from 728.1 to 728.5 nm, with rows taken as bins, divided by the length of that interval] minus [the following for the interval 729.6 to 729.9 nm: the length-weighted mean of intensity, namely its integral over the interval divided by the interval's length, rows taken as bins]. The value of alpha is -3.3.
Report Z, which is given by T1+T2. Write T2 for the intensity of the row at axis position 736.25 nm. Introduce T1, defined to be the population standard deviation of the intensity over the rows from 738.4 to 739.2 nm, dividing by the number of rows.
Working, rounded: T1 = 1.3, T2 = 20.5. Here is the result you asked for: 21.8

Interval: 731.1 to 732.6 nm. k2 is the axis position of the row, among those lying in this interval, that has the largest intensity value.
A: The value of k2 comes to 731.30 nm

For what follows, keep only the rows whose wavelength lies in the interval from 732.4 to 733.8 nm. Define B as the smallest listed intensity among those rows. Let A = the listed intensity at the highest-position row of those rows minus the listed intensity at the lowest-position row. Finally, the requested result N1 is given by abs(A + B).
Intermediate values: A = -0.7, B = 14.4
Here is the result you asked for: 14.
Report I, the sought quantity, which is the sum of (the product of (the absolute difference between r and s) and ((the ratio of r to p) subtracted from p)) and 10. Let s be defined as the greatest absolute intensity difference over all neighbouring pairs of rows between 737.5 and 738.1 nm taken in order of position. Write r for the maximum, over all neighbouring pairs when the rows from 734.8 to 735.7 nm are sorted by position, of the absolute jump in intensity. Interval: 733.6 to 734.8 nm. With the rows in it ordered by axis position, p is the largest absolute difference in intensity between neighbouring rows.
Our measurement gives 23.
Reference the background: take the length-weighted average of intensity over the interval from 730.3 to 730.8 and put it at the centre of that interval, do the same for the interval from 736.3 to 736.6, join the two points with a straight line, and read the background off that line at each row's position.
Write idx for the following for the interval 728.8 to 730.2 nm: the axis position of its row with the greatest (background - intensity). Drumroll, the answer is 729.80 nm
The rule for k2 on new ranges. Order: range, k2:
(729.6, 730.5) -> 730.25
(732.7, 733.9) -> 733.25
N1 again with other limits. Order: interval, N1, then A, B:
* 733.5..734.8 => 18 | 2.3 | 15.9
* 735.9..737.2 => 9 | -2.7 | 12.1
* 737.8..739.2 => 9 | -3.9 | 12.9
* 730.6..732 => 13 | 3.8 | 9.06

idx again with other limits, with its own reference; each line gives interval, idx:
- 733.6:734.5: 734.30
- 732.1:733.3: 733.10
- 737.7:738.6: 738.05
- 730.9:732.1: 731.45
